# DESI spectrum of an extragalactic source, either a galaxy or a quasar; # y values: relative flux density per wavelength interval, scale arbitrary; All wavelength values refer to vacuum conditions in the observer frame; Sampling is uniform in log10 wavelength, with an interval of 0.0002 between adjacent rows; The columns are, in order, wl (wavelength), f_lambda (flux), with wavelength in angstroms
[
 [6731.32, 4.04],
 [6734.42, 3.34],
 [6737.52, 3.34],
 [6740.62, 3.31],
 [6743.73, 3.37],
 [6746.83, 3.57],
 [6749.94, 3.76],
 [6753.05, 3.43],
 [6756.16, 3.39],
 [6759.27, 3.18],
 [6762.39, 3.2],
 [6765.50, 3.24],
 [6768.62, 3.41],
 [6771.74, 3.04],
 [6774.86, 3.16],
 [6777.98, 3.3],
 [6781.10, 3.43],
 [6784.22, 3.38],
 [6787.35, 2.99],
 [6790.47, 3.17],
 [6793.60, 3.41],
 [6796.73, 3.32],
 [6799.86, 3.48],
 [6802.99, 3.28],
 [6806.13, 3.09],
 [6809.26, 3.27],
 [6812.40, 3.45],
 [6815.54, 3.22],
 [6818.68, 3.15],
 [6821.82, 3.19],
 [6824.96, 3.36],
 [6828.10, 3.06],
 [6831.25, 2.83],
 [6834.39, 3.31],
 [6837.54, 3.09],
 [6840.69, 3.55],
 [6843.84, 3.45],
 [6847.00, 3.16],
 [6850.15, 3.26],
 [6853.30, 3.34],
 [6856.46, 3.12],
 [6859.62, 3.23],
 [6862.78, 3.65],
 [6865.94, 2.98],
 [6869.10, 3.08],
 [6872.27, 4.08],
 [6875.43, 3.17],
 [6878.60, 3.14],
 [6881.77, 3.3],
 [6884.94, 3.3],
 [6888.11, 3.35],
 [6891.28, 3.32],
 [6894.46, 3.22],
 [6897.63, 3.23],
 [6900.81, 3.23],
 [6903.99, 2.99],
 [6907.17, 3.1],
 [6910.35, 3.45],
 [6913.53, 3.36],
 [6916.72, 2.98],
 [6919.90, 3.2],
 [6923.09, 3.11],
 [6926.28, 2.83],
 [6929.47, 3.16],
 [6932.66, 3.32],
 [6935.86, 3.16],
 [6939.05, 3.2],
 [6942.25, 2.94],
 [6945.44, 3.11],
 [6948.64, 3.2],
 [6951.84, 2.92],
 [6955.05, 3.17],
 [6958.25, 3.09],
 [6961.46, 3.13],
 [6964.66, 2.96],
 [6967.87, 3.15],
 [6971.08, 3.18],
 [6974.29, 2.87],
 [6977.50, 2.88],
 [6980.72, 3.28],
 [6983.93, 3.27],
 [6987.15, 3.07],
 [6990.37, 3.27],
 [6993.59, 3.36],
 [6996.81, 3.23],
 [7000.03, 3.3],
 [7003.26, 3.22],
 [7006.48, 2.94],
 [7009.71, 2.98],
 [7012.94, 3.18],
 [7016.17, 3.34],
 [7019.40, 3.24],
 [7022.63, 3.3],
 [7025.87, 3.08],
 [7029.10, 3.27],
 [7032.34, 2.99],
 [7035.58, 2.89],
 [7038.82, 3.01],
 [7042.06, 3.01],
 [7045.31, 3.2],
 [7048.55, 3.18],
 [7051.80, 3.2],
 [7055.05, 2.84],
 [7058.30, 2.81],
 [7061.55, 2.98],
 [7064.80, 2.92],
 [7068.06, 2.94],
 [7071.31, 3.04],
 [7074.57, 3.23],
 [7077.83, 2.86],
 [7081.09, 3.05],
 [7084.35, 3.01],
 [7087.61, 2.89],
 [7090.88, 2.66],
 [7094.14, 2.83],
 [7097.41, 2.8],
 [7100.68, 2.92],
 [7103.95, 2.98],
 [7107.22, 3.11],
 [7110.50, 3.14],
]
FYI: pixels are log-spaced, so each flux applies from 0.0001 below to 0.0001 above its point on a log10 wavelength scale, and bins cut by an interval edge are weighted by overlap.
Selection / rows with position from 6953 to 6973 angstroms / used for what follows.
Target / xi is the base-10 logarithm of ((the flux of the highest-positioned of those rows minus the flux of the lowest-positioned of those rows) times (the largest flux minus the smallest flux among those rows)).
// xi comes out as -2.66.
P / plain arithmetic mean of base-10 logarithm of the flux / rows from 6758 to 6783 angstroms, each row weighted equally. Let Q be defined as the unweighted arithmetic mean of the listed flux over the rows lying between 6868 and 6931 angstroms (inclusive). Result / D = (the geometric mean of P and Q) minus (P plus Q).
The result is -2.46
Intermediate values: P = 0.511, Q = 3.23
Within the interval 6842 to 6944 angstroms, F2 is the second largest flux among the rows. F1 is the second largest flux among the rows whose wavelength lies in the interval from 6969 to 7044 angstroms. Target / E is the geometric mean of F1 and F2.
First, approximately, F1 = 3.34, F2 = 3.65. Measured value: 3.49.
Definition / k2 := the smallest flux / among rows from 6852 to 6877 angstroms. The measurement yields 2.98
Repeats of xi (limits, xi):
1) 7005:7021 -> -0.92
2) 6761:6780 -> -1.43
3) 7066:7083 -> -1.39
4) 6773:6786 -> -1.23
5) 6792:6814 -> -1.81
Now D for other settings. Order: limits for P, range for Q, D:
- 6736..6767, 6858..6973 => -2.42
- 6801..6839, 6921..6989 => -2.35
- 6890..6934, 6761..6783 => -2.48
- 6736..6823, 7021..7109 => -2.27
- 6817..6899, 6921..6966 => -2.35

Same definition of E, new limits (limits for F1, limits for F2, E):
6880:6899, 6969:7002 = 3.31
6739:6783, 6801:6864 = 3.56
